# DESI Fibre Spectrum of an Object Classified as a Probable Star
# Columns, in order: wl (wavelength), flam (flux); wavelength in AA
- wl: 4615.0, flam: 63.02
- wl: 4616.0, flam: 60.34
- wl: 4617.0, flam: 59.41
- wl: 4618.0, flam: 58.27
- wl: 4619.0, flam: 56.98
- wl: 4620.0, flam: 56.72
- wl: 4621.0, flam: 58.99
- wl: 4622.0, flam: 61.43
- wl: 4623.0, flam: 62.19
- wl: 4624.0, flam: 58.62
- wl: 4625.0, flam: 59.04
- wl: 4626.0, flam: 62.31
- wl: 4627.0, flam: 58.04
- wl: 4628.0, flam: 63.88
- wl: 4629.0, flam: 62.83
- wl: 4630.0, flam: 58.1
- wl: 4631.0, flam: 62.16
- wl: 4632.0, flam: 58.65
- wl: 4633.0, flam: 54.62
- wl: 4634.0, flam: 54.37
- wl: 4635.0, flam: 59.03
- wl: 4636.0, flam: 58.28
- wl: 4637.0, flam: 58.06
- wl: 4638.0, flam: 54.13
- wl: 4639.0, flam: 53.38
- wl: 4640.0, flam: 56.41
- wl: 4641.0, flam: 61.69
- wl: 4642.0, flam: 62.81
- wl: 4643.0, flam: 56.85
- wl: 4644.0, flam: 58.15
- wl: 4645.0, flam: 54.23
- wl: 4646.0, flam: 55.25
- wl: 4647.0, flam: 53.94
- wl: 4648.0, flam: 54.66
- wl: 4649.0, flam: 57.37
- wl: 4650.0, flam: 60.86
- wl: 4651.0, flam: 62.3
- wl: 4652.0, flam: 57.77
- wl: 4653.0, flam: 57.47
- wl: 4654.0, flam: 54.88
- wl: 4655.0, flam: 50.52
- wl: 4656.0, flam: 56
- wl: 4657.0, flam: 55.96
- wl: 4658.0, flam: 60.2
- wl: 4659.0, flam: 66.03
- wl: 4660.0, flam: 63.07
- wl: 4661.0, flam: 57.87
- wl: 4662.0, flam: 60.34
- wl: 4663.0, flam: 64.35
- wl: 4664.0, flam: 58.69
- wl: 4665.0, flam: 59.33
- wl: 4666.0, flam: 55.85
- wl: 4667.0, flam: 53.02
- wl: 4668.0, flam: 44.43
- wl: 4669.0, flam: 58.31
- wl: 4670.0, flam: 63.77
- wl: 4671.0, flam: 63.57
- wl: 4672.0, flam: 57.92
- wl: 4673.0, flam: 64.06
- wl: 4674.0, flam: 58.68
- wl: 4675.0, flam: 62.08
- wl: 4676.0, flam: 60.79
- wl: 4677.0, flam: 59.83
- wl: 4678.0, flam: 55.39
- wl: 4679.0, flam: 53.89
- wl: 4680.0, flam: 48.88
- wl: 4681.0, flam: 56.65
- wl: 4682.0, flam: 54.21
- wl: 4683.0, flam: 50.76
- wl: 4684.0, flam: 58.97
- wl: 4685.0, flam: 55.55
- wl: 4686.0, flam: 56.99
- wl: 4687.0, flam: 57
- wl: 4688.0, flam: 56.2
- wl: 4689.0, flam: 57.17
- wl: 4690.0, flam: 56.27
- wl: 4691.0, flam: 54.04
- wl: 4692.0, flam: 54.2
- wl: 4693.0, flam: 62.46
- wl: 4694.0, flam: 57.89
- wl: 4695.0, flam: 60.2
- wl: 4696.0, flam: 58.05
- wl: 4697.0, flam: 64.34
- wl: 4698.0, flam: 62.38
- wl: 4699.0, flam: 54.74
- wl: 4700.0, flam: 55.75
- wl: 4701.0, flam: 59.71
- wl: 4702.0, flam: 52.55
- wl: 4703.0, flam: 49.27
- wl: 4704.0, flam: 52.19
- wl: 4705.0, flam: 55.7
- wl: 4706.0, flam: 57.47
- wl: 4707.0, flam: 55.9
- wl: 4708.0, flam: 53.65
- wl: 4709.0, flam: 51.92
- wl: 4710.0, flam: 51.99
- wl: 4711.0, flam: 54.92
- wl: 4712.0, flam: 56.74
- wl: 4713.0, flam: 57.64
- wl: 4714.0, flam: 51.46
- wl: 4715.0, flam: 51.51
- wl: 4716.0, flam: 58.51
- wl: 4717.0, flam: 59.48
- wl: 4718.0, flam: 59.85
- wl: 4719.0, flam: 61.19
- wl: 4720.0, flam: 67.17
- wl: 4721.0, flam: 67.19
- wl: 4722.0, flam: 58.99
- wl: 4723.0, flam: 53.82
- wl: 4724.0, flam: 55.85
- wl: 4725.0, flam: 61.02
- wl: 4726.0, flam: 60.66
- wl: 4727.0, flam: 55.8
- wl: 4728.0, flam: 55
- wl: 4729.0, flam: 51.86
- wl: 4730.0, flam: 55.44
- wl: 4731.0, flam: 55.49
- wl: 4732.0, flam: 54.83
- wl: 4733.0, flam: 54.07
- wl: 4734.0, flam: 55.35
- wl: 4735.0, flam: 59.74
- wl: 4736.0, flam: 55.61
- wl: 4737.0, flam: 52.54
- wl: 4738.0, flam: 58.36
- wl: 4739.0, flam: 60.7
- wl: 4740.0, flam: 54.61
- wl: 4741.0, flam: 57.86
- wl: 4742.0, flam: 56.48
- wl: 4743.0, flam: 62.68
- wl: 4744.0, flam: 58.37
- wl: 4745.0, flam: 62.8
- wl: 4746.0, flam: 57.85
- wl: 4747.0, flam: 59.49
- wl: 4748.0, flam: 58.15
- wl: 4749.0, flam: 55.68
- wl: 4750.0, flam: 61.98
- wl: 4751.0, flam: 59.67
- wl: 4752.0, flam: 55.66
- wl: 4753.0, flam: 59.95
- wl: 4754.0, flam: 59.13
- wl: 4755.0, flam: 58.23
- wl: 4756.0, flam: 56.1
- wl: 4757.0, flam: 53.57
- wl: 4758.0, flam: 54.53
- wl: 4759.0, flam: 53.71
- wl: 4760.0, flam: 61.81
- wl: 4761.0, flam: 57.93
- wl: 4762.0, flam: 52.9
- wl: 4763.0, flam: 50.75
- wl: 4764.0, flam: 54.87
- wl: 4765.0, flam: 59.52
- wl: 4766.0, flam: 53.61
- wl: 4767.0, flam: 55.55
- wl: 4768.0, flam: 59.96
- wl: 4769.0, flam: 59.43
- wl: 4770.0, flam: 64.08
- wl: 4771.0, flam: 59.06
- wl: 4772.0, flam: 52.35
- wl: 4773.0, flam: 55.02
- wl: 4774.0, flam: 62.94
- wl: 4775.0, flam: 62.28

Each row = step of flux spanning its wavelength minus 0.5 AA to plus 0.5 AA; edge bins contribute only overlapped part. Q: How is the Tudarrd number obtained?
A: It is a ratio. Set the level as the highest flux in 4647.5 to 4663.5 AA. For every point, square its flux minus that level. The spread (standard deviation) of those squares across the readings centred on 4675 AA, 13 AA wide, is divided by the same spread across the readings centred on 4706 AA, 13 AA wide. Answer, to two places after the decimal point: 1.21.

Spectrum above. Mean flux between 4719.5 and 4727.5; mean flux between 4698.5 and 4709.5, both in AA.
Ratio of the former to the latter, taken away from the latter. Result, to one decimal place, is 53.3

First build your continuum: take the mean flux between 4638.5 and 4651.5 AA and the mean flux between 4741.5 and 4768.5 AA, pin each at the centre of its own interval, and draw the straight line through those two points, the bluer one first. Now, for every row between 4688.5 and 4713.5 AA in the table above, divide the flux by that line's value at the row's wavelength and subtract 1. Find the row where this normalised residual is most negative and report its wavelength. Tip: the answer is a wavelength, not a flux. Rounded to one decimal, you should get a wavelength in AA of 4703.0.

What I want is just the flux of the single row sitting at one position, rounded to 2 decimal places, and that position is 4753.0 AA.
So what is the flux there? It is 59.95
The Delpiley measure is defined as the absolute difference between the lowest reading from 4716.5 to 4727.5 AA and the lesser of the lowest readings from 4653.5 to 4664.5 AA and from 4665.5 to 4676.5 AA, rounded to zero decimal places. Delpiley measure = 9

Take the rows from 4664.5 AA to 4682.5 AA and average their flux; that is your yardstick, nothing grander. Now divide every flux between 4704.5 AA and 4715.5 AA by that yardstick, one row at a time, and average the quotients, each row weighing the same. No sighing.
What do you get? 0.95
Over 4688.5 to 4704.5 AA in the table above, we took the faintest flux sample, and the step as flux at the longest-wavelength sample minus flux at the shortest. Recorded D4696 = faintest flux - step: 54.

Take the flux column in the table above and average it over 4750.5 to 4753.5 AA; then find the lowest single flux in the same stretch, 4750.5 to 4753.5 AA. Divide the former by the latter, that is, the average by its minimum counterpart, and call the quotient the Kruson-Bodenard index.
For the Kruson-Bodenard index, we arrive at 1.05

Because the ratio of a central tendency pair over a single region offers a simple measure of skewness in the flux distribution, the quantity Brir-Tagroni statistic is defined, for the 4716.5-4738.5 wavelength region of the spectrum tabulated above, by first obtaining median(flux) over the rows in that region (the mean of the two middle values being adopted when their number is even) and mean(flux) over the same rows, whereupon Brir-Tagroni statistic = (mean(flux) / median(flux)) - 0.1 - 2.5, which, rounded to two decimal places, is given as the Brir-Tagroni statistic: -1.57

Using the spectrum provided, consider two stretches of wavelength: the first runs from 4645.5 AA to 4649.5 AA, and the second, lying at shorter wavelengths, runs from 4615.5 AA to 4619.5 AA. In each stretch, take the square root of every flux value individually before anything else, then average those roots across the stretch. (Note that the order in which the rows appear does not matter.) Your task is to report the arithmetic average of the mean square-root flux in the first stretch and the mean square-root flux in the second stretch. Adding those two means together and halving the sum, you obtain 7.55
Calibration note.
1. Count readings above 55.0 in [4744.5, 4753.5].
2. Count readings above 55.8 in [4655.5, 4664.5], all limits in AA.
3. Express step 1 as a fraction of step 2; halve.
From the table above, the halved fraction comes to 0.50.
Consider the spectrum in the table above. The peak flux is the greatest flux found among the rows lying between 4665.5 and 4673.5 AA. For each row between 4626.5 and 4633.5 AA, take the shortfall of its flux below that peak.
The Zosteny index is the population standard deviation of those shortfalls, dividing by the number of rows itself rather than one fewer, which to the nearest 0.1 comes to 3.1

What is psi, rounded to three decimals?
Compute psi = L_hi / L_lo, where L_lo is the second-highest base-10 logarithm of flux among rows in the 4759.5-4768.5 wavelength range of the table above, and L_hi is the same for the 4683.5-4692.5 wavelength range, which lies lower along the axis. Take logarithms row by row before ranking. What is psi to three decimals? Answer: 0.988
